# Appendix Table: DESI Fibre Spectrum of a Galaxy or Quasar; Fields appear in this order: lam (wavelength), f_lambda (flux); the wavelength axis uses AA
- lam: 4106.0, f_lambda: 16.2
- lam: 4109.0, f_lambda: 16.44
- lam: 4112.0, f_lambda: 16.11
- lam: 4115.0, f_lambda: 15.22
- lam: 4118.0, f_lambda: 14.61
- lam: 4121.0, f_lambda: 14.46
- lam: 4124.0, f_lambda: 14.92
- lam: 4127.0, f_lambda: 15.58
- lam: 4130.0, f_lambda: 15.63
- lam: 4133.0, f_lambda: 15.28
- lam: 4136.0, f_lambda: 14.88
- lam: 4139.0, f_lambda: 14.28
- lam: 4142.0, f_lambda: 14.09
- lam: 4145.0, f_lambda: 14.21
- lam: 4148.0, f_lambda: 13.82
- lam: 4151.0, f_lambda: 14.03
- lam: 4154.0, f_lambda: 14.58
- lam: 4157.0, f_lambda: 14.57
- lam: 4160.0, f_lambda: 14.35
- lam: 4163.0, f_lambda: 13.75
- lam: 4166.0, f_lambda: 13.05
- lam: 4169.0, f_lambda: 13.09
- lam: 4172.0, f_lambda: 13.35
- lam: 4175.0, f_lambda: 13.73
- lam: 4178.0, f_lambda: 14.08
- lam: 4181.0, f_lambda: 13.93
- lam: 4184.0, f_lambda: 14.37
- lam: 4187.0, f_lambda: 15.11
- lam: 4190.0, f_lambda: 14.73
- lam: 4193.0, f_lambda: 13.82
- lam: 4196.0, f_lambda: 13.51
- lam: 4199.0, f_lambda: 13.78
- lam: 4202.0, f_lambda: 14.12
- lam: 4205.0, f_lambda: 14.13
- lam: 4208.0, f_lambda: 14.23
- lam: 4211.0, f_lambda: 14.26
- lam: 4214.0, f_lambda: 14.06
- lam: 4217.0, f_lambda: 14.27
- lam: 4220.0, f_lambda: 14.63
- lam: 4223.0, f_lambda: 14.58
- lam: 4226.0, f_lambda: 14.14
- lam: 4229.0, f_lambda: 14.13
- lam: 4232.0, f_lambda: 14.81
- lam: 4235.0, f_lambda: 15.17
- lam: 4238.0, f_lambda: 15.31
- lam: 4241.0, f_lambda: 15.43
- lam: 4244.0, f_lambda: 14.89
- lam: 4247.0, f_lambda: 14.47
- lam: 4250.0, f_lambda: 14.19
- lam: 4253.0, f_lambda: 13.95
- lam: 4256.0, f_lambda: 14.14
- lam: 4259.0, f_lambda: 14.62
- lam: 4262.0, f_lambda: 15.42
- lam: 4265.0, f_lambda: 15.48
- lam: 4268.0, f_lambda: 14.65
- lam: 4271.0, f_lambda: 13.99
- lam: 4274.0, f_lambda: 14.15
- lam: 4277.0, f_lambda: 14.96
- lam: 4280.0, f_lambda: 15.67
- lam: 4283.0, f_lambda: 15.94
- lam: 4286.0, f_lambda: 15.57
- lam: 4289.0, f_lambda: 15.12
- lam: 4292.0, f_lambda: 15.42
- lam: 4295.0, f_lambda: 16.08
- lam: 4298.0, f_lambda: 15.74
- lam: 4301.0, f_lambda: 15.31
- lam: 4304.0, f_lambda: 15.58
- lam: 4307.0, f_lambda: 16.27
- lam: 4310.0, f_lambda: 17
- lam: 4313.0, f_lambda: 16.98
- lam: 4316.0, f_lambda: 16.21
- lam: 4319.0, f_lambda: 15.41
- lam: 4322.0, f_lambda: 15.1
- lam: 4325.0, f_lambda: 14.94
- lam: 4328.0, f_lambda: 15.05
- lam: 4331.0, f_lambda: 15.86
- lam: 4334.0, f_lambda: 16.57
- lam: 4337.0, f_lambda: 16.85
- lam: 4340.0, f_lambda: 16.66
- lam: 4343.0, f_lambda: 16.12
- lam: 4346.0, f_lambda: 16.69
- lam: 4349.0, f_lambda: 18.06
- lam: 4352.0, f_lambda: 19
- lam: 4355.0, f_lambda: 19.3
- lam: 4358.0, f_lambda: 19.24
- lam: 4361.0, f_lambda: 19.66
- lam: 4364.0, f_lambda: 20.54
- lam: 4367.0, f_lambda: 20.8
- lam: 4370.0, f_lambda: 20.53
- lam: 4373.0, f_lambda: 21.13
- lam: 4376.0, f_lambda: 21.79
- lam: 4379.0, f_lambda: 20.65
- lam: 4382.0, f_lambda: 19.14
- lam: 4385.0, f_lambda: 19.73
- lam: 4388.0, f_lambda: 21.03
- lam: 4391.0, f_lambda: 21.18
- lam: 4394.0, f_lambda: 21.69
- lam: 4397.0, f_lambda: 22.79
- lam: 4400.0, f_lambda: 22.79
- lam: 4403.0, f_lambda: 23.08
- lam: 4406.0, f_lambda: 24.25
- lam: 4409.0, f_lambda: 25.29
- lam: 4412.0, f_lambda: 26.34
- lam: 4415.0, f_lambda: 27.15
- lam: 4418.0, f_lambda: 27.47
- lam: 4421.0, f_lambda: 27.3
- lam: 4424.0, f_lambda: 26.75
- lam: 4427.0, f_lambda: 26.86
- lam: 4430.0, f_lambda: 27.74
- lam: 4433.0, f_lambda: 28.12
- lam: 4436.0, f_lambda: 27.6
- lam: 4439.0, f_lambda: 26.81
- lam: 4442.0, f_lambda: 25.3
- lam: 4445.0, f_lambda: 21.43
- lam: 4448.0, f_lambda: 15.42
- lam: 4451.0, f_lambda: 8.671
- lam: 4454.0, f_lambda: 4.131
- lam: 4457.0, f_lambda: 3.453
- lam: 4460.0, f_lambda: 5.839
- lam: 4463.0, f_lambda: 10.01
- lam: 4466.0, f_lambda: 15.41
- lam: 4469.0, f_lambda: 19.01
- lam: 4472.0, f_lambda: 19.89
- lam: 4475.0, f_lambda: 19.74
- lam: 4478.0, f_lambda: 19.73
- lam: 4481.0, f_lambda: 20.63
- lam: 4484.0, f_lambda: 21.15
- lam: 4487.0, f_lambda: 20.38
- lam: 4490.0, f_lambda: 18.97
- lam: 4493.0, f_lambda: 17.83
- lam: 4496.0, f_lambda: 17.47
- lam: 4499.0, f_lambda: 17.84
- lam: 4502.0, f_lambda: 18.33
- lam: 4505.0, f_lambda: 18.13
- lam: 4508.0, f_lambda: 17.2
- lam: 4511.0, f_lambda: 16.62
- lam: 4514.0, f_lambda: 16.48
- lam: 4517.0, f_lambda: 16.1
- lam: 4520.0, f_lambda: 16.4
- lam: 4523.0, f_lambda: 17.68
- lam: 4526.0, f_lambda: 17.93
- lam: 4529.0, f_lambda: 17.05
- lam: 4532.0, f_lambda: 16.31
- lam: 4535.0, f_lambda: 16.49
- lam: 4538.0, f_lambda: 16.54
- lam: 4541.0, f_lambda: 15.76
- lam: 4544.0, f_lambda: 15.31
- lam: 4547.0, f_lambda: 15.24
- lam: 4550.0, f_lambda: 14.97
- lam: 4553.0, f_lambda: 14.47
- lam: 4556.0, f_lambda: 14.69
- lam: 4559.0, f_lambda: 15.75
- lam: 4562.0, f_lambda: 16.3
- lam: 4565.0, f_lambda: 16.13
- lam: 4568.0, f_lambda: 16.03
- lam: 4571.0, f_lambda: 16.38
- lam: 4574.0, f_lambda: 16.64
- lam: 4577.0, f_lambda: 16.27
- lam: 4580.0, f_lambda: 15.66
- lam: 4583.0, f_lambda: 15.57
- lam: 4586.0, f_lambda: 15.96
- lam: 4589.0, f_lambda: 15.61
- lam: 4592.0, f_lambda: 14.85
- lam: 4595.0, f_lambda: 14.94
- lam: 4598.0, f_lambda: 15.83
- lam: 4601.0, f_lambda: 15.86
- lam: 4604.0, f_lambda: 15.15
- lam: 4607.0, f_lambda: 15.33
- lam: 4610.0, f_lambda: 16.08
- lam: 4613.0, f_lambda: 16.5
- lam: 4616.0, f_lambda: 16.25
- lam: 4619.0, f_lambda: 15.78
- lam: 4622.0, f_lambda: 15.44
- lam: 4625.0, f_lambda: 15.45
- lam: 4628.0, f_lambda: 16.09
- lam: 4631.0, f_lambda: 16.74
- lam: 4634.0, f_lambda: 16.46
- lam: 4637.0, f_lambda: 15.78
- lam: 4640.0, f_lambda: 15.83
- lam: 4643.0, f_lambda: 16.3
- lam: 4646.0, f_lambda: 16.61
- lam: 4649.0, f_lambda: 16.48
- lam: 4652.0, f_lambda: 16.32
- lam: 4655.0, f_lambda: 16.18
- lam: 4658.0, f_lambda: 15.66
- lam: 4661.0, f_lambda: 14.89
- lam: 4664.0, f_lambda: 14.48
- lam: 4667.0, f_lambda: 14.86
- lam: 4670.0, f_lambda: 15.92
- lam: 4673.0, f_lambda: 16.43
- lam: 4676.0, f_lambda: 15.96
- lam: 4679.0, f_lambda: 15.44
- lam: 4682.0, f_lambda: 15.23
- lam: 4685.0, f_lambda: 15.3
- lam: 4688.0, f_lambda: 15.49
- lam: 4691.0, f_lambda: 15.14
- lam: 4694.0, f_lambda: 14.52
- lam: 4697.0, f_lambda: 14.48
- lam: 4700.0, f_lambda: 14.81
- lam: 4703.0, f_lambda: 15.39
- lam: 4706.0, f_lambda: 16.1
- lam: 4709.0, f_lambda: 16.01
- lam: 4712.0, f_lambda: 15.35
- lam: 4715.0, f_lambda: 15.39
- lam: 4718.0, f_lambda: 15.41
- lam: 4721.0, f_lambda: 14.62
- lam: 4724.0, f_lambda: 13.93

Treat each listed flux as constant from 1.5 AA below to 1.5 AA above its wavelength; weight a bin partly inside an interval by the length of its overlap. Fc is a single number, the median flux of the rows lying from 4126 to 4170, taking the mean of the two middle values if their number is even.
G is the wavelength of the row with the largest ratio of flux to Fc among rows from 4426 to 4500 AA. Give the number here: 4433.0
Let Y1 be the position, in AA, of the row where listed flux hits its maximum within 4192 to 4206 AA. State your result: 4205.0 AA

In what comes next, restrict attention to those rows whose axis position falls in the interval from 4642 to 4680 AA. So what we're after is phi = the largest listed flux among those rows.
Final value 16.61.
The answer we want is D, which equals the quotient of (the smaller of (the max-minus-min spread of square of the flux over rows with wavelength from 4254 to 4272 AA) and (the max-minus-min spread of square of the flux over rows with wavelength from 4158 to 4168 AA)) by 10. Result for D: 3.6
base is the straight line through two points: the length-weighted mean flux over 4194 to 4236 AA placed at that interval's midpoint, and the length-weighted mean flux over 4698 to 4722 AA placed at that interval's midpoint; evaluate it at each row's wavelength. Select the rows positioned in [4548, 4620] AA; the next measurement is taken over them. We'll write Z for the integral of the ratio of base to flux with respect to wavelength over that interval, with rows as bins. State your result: 69.3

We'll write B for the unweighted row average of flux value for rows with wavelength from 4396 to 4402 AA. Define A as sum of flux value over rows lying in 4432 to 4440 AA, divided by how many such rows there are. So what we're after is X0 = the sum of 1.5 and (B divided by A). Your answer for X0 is 2.33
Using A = 27.5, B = 23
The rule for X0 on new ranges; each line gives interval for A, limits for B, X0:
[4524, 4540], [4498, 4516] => 2.53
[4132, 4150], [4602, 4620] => 2.60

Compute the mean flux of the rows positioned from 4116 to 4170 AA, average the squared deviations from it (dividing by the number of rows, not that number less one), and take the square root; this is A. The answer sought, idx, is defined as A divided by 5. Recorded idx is 0.14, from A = 0.7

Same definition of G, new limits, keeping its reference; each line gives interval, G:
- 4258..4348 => 4310.0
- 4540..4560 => 4541.0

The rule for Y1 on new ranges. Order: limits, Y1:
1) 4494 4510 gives 4502.0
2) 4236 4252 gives 4241.0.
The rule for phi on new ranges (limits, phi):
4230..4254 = 15.43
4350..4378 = 21.79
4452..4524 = 21.15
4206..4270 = 15.48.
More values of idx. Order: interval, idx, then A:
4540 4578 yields 0.13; 0.7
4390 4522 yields 1.25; 6.2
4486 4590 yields 0.25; 1.2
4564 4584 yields 0.07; 0.4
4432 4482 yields 1.58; 7.9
